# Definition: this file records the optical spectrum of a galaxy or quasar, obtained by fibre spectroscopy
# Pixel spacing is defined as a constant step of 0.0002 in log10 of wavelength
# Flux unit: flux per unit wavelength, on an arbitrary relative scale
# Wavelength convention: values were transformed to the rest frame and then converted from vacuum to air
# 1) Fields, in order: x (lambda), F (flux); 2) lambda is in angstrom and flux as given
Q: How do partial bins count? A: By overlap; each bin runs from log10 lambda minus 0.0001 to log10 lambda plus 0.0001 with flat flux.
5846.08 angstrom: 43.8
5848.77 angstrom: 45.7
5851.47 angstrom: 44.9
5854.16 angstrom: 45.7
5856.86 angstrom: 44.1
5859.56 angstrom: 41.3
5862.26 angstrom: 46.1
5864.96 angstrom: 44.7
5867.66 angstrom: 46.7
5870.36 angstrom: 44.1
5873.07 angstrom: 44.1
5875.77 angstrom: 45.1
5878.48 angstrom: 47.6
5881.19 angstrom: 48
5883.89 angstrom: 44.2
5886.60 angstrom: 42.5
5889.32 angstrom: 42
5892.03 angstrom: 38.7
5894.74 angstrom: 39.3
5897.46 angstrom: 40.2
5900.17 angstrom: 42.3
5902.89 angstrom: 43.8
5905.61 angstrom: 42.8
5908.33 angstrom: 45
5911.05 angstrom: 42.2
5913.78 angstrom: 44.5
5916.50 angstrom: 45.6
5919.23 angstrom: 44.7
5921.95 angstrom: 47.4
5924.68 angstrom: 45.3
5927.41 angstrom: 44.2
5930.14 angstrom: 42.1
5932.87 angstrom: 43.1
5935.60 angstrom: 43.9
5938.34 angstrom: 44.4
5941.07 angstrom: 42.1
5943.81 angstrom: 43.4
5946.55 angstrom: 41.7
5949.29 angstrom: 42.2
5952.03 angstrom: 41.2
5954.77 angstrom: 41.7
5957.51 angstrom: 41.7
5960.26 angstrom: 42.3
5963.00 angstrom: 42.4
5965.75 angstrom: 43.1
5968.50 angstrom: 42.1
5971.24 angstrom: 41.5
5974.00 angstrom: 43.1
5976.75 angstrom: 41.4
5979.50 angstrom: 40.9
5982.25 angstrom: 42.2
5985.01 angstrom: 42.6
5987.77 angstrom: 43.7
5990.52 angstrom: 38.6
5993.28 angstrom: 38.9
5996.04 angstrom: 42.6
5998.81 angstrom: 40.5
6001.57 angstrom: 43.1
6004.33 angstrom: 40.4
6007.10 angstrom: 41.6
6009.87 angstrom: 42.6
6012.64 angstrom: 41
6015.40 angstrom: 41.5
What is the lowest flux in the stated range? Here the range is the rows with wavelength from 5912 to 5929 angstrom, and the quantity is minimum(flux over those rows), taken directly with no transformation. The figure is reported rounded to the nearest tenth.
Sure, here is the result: 44.2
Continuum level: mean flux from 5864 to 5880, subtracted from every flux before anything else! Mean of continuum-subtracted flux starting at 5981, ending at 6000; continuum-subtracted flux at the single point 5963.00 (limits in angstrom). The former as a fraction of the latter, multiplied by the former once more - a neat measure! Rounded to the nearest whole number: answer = -6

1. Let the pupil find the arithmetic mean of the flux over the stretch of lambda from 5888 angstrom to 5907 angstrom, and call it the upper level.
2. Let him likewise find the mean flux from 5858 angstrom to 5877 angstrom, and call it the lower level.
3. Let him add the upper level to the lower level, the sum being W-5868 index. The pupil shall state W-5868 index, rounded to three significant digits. 85.9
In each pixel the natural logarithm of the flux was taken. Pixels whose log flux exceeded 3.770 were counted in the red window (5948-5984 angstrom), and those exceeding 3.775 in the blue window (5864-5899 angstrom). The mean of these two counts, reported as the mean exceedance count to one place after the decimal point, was 4.0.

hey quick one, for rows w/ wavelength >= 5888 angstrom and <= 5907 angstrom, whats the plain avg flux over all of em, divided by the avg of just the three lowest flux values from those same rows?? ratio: 1.05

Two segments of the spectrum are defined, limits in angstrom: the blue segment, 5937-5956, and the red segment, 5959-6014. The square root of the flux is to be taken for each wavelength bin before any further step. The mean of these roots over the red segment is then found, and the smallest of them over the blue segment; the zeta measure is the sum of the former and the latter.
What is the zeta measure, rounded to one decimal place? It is 12.9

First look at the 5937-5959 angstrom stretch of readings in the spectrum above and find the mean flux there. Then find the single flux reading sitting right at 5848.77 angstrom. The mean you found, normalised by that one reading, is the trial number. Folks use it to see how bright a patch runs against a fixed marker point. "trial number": 0.93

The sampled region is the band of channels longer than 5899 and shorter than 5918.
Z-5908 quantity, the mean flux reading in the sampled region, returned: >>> 43.7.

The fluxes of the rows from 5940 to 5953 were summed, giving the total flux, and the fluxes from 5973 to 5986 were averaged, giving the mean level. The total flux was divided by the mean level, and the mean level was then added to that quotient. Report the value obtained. 47.0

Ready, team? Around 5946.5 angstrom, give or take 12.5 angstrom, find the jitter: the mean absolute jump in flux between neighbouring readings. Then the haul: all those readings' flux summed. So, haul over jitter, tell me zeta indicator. 392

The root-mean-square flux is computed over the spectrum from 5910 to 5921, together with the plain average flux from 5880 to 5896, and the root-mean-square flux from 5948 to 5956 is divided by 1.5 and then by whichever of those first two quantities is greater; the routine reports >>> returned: 0.628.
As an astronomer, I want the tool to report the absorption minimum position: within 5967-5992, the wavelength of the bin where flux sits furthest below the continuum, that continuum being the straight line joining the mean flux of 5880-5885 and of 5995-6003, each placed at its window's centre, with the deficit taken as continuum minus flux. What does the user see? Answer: 5990.52 angstrom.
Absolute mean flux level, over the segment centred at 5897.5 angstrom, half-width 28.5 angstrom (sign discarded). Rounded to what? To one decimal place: 43.8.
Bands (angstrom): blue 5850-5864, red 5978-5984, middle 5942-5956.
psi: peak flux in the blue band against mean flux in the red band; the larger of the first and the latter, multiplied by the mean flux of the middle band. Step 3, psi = 1938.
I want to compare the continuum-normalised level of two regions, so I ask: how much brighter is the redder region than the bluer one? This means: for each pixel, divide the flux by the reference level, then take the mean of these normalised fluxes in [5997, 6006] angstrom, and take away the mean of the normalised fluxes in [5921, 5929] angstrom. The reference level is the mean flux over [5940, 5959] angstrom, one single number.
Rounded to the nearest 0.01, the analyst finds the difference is -0.10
